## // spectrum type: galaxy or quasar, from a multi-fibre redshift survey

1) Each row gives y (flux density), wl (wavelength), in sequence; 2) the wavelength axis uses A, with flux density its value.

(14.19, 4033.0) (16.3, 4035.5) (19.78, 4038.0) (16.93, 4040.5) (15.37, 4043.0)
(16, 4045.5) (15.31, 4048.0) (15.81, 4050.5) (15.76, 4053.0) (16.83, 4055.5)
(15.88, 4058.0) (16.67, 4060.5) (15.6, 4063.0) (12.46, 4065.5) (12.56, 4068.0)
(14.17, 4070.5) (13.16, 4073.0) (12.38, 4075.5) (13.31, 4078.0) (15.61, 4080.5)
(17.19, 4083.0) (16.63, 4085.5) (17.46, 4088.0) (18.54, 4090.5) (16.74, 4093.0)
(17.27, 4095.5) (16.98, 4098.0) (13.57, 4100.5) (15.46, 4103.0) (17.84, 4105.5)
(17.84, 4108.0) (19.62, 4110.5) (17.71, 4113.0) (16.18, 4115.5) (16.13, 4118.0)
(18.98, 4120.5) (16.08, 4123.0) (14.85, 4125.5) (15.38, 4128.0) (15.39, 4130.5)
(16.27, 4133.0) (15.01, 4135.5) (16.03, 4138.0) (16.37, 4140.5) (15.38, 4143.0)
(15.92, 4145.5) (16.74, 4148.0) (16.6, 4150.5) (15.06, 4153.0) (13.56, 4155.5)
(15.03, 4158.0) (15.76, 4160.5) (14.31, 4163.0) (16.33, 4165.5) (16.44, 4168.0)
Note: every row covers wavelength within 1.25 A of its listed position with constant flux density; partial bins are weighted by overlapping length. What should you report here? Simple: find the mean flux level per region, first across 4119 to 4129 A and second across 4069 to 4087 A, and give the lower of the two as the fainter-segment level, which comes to 14.6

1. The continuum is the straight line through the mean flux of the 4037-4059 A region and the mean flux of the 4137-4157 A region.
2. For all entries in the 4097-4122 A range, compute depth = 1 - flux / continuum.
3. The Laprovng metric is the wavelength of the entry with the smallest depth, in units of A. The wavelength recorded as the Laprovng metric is 4110.5 A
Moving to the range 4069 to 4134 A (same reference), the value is 4110.5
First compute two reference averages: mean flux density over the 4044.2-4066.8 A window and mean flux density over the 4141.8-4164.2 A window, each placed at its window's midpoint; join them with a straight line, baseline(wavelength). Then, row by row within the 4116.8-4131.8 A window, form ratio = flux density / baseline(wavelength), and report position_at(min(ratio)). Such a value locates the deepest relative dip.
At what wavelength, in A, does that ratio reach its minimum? 4125.5 A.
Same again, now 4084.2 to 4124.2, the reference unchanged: 4100.5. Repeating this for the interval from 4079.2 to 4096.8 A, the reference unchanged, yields 4080.5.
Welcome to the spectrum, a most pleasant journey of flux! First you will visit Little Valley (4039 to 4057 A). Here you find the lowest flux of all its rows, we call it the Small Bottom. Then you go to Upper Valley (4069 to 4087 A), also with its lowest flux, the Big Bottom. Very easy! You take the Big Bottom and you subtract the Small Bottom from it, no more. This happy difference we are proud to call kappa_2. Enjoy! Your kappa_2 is -2.9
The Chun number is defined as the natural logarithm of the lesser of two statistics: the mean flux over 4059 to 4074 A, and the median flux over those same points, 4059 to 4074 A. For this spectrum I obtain 2.615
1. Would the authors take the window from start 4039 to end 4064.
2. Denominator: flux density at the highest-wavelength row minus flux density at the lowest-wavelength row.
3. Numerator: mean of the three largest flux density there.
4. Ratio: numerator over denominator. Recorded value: -13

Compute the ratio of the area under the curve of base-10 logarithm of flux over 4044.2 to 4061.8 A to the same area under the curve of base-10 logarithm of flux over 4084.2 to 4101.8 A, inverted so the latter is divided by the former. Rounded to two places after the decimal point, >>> 1.01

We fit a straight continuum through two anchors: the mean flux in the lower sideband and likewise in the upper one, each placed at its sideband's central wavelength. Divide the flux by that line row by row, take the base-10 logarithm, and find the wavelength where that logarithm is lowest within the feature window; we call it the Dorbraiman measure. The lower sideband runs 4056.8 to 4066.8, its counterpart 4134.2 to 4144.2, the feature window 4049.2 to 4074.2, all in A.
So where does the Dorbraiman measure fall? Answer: 4065.5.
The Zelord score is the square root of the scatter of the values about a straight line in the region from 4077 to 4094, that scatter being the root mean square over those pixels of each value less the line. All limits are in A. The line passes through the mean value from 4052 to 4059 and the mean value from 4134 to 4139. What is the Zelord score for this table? 1.29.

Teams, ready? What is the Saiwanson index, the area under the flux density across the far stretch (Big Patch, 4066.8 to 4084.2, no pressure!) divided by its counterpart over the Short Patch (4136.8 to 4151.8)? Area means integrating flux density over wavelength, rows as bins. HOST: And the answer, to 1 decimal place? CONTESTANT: 1.0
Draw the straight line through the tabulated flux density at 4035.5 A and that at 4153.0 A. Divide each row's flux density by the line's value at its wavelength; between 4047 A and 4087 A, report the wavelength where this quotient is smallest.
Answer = 4065.5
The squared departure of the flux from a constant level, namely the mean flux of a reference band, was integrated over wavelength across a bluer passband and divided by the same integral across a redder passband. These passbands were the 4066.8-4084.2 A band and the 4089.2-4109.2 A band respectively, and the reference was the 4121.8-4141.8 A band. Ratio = 1.3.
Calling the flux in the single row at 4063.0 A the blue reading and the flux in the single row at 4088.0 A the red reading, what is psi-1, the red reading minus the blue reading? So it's 2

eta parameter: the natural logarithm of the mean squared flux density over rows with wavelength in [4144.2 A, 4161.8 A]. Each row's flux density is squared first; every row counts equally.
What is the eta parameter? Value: 5.49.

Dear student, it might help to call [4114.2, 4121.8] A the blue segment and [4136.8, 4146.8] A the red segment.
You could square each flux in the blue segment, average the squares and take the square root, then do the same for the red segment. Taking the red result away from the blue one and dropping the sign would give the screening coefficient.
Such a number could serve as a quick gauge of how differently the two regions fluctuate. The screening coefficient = 1.2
